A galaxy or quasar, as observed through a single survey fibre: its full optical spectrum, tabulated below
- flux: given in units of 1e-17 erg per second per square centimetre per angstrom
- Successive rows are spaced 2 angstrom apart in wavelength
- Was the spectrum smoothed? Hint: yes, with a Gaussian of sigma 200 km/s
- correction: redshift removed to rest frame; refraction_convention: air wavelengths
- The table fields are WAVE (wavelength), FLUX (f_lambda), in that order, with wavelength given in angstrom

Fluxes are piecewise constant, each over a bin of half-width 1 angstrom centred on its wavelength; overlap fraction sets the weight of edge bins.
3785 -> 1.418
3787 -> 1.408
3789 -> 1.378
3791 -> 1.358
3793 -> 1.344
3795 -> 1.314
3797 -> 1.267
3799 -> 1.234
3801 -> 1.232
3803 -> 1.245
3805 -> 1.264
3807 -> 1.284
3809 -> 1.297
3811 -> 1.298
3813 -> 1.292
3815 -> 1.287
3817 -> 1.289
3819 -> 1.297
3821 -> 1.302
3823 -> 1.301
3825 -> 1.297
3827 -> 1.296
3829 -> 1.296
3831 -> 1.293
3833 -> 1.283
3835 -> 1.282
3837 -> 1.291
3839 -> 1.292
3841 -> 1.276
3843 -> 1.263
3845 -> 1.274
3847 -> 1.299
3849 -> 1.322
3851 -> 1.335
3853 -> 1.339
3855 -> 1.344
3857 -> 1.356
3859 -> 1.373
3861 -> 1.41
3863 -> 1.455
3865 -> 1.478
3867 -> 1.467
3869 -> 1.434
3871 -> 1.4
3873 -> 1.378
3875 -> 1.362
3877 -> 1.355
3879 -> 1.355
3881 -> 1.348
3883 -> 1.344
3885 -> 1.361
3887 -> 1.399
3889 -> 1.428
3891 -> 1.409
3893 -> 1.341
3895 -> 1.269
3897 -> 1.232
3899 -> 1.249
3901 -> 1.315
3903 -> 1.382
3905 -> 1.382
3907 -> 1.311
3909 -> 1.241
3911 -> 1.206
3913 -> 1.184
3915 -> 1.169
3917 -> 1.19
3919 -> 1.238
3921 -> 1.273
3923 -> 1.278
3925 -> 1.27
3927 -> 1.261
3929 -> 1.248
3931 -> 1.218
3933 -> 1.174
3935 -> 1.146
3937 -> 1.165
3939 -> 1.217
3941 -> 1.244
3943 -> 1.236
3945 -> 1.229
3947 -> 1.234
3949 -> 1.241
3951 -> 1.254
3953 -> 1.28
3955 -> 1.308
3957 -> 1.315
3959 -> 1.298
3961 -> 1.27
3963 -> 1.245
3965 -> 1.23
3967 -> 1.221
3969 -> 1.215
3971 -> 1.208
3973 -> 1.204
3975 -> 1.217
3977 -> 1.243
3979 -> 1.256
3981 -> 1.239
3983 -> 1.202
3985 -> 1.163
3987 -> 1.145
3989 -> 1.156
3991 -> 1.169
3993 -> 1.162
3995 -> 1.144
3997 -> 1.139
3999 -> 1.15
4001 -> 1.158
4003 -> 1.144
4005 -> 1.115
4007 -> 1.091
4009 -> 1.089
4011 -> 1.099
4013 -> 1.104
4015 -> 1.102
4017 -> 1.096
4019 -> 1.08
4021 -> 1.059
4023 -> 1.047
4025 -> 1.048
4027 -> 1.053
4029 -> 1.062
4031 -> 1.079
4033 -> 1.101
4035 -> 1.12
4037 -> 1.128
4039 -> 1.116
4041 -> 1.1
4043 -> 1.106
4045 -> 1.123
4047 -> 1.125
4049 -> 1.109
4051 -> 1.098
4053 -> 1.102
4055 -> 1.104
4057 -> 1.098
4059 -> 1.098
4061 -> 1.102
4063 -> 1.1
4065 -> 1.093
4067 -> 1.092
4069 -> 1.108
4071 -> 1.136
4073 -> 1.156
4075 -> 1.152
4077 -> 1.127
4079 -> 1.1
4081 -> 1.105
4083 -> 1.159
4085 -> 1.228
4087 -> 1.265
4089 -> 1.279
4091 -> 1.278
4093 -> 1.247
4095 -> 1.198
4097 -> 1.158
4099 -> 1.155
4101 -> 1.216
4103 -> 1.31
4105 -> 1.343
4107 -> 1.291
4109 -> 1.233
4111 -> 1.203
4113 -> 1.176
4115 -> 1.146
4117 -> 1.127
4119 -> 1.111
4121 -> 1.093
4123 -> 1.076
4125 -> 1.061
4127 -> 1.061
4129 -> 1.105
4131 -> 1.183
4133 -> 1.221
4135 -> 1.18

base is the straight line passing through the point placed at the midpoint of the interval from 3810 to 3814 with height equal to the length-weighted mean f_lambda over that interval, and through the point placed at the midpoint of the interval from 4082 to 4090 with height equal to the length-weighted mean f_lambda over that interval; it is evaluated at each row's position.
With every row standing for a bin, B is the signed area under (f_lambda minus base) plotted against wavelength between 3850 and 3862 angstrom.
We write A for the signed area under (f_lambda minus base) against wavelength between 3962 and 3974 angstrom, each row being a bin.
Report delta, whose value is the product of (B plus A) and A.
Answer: -0.20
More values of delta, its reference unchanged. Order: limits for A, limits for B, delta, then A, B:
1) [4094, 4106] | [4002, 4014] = -0.01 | 0.0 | -2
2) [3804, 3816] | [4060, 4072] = 0.17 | -0.1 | -2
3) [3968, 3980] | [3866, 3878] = -0.41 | -0.4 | 1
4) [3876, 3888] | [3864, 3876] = 2.56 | 1.0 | 2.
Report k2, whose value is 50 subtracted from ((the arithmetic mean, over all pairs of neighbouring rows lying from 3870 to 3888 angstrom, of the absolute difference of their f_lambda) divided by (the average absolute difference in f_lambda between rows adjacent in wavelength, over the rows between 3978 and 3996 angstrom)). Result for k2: -49.3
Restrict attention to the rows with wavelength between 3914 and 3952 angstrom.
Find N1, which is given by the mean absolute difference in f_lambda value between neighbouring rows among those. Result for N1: 0.021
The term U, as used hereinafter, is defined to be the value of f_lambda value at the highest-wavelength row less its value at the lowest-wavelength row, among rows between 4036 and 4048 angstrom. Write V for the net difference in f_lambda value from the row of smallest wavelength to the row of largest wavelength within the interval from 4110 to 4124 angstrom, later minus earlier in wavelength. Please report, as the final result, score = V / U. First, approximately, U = 0.00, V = -0.13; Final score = 42.3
